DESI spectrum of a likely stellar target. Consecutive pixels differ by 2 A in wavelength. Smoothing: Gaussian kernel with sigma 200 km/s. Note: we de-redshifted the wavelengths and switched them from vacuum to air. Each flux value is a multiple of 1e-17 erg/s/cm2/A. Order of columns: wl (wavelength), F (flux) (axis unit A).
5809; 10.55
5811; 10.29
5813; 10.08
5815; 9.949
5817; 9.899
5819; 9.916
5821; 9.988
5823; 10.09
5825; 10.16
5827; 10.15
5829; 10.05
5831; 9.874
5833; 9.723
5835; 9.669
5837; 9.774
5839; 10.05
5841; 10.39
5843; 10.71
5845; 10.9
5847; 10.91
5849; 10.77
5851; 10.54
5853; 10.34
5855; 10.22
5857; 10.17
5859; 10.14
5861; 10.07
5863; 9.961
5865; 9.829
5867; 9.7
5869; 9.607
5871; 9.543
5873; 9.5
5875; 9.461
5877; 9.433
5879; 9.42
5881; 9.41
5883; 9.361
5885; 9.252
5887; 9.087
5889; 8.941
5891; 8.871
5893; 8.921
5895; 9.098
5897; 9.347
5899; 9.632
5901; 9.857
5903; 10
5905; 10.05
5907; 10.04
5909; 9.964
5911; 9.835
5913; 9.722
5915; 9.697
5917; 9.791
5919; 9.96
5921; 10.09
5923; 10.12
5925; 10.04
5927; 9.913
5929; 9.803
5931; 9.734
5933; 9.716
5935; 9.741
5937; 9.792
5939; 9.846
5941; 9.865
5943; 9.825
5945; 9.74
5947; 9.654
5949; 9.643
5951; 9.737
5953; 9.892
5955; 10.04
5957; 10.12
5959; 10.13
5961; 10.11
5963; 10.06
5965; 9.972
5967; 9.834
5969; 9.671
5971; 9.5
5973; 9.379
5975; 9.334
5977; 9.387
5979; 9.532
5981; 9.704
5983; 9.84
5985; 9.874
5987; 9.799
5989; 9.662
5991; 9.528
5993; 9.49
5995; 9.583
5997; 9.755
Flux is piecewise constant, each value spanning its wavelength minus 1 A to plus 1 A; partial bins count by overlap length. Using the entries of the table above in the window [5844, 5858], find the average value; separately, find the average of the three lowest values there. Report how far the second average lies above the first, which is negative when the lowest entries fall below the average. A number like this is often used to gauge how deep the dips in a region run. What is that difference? -0.31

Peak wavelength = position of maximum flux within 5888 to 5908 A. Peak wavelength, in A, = 5905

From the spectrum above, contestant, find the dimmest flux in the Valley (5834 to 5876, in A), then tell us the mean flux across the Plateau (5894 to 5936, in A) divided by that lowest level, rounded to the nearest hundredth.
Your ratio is 1.04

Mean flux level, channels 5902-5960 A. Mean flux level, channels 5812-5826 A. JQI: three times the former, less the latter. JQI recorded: 19.6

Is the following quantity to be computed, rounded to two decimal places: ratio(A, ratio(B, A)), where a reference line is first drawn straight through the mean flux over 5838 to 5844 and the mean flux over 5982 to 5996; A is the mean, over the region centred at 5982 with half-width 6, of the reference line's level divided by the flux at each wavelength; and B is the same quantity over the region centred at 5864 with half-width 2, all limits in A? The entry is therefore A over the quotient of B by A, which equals 0.97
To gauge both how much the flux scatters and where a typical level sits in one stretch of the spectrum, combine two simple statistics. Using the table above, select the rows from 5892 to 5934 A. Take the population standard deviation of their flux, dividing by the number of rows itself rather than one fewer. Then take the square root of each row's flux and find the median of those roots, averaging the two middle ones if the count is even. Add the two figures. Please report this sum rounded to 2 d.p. 3.44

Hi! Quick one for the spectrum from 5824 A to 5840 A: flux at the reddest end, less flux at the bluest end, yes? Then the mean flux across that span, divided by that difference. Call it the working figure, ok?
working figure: -90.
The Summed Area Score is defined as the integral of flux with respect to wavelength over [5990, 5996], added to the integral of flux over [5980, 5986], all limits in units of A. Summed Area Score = 116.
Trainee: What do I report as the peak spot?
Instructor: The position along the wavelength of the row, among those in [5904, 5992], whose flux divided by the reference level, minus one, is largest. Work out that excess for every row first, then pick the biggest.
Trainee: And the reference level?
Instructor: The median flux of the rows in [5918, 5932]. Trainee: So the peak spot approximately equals 5959 A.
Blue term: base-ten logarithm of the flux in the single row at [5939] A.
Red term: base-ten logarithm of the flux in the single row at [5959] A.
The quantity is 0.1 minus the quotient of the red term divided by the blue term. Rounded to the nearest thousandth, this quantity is -0.912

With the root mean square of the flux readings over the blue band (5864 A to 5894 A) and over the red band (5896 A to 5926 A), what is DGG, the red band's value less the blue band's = 0.52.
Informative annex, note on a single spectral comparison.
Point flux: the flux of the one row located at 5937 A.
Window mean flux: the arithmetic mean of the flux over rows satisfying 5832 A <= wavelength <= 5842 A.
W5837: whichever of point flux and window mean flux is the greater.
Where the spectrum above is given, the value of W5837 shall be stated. 9.9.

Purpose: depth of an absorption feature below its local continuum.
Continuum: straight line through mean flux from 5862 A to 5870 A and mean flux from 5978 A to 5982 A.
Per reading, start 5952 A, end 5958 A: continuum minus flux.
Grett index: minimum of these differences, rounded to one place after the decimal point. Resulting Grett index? -0.5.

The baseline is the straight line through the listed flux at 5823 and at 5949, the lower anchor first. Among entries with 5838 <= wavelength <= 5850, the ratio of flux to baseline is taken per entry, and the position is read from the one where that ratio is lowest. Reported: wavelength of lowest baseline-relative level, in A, 5839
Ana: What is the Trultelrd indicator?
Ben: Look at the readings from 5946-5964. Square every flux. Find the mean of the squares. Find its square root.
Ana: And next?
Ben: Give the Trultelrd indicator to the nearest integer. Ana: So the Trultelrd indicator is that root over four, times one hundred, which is 248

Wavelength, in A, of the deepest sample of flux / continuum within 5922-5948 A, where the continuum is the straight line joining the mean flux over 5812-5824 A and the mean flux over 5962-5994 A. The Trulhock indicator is 5947 A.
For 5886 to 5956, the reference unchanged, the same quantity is 5891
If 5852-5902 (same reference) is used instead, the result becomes 5891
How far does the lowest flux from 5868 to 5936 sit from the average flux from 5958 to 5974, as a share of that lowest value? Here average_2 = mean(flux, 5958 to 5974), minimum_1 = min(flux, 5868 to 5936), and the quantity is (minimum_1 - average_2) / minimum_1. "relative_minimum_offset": -0.11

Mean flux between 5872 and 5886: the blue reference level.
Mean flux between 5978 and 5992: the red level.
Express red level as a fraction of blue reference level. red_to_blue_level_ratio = 1.032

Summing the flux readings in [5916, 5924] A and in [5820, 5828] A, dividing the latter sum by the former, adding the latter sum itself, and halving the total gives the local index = 21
